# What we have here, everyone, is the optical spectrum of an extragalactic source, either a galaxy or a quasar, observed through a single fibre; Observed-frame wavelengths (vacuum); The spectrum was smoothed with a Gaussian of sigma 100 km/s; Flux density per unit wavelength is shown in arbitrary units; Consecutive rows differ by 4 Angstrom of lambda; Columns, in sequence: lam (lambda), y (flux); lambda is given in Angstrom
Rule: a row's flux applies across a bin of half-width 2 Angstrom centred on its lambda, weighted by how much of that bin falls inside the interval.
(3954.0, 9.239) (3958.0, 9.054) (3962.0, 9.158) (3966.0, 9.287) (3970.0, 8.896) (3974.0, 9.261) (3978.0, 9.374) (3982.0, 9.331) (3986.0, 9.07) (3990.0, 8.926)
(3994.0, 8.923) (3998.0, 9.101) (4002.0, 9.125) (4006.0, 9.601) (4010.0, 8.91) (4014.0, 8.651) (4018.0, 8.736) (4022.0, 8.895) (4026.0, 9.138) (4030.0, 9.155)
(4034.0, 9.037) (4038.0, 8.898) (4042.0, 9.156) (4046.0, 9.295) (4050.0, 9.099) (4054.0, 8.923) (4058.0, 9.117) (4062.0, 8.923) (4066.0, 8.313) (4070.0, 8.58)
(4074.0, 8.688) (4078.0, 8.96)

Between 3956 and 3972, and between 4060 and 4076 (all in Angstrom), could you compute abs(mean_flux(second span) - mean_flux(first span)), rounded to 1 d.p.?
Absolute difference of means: 0.5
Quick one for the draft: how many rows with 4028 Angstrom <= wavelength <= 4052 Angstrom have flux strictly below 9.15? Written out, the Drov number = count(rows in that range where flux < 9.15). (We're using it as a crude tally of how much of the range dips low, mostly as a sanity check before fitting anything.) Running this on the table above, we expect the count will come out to 3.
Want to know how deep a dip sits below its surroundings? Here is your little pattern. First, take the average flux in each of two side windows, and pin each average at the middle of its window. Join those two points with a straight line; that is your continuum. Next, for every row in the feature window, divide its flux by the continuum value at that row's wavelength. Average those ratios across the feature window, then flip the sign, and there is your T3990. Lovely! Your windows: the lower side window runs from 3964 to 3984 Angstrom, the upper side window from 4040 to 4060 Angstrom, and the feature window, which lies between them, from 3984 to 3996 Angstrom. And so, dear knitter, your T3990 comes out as -0.975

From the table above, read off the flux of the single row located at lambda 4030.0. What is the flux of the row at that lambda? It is 9.155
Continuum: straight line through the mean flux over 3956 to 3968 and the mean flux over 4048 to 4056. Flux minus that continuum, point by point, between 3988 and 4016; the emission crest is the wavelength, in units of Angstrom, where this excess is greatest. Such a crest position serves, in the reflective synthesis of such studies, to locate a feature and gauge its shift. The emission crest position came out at 4006.0 Angstrom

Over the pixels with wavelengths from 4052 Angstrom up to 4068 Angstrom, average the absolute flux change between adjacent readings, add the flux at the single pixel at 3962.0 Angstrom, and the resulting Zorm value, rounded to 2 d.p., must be 9.49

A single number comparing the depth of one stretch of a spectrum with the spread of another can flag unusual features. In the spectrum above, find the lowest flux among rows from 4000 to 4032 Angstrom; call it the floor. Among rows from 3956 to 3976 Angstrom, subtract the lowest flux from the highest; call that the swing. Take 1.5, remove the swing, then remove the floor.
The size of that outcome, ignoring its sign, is 7.54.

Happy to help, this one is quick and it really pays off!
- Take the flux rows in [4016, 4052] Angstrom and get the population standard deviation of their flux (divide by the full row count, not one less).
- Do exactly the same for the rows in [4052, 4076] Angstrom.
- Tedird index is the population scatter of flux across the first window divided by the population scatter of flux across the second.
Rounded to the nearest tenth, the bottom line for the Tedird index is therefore 0.6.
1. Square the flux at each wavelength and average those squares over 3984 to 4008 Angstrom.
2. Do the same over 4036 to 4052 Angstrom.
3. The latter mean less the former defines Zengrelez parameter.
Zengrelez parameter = -0.3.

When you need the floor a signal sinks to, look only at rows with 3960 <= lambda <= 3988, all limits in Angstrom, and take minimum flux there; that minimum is 8.896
